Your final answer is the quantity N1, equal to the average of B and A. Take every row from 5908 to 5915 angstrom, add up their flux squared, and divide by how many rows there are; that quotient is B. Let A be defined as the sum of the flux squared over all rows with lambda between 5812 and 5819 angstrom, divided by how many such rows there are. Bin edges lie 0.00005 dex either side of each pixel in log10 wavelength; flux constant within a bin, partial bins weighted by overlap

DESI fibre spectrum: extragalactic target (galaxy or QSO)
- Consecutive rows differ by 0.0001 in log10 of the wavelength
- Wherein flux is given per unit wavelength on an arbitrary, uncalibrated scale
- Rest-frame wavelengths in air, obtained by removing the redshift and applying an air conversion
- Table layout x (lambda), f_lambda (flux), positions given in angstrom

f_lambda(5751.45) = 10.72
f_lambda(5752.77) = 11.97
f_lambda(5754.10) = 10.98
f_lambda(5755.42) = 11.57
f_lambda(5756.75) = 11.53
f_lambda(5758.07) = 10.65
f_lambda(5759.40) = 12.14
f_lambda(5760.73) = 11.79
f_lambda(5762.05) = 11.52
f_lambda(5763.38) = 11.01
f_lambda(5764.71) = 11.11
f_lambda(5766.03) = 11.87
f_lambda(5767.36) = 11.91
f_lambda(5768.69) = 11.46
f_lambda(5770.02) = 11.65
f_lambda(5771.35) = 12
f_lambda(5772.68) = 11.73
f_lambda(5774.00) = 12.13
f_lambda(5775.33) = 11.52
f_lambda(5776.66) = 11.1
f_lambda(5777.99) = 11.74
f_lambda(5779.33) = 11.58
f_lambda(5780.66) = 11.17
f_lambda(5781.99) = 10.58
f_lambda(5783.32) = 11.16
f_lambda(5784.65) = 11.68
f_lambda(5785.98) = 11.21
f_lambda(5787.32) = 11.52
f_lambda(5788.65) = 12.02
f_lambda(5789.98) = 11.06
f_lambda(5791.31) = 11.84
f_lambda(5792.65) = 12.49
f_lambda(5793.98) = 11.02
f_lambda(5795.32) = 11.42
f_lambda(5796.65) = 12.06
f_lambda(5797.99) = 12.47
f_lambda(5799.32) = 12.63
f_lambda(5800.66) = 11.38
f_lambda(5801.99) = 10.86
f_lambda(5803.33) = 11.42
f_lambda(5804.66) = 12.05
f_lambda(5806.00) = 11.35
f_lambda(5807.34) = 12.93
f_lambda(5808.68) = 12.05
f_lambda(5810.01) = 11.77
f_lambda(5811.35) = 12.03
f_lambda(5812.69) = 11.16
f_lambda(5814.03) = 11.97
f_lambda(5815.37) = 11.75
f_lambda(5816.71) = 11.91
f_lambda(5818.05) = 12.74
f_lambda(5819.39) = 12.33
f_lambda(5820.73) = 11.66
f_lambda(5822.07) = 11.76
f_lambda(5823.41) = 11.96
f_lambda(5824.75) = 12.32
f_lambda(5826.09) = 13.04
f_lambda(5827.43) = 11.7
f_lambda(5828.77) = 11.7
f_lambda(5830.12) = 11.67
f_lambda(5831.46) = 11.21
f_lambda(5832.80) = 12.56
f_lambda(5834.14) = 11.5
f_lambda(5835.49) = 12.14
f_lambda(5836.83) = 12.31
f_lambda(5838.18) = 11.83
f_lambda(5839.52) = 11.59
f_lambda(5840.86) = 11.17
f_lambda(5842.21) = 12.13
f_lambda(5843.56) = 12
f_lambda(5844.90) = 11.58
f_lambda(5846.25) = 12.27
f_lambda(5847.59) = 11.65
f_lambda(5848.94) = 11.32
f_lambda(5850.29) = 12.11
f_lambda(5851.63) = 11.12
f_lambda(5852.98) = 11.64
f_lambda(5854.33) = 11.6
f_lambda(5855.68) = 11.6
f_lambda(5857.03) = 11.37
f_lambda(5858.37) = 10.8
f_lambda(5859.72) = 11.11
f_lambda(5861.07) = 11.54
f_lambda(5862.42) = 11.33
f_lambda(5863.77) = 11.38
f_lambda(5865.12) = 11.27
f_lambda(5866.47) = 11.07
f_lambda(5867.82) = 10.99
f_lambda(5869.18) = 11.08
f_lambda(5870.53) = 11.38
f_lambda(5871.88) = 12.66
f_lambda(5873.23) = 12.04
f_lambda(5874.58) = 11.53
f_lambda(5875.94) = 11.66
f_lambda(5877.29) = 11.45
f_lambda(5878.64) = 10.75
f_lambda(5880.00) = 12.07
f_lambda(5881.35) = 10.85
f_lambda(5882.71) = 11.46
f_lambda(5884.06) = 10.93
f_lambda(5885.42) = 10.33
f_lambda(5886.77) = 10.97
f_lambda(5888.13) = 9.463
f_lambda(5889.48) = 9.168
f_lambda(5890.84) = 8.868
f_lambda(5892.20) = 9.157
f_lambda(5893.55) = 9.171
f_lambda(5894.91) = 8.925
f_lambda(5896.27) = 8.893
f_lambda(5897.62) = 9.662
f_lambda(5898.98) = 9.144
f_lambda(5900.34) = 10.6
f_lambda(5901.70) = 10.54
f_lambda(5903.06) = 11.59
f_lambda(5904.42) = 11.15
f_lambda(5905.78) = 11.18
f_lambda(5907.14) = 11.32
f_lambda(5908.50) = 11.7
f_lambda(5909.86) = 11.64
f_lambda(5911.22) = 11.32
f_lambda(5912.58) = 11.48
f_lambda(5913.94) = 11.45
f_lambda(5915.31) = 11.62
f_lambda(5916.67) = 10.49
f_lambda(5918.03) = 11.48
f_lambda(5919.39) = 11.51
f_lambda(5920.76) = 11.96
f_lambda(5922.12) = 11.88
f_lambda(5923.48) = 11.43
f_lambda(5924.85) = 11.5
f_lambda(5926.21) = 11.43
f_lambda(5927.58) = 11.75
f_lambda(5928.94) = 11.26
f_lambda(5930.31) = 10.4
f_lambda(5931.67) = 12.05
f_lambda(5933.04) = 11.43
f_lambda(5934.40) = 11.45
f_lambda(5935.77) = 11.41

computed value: 137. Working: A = 142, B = 133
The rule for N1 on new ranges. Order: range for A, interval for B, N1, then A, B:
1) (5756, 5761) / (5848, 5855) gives 133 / 133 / 134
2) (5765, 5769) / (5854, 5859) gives 133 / 138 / 129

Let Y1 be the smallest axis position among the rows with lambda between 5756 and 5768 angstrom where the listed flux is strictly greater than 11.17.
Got 5756.75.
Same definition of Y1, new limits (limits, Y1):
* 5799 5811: 5799.32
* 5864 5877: 5865.12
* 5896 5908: 5903.06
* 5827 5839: 5827.43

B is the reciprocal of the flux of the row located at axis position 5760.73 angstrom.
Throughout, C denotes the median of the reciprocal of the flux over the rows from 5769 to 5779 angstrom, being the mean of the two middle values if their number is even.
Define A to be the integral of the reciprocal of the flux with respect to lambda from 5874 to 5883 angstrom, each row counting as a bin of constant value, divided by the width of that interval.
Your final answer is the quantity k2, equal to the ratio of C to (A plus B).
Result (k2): 0.494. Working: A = 0.0878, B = 0.085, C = 0.085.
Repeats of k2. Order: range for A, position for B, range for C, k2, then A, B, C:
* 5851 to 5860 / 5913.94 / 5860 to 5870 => 0.505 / 0.0883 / 0.087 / 0.089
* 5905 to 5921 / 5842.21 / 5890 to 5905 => 0.641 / 0.0877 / 0.082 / 0.109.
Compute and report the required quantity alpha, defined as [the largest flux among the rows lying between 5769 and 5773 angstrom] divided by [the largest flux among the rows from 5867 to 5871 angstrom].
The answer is 1.05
